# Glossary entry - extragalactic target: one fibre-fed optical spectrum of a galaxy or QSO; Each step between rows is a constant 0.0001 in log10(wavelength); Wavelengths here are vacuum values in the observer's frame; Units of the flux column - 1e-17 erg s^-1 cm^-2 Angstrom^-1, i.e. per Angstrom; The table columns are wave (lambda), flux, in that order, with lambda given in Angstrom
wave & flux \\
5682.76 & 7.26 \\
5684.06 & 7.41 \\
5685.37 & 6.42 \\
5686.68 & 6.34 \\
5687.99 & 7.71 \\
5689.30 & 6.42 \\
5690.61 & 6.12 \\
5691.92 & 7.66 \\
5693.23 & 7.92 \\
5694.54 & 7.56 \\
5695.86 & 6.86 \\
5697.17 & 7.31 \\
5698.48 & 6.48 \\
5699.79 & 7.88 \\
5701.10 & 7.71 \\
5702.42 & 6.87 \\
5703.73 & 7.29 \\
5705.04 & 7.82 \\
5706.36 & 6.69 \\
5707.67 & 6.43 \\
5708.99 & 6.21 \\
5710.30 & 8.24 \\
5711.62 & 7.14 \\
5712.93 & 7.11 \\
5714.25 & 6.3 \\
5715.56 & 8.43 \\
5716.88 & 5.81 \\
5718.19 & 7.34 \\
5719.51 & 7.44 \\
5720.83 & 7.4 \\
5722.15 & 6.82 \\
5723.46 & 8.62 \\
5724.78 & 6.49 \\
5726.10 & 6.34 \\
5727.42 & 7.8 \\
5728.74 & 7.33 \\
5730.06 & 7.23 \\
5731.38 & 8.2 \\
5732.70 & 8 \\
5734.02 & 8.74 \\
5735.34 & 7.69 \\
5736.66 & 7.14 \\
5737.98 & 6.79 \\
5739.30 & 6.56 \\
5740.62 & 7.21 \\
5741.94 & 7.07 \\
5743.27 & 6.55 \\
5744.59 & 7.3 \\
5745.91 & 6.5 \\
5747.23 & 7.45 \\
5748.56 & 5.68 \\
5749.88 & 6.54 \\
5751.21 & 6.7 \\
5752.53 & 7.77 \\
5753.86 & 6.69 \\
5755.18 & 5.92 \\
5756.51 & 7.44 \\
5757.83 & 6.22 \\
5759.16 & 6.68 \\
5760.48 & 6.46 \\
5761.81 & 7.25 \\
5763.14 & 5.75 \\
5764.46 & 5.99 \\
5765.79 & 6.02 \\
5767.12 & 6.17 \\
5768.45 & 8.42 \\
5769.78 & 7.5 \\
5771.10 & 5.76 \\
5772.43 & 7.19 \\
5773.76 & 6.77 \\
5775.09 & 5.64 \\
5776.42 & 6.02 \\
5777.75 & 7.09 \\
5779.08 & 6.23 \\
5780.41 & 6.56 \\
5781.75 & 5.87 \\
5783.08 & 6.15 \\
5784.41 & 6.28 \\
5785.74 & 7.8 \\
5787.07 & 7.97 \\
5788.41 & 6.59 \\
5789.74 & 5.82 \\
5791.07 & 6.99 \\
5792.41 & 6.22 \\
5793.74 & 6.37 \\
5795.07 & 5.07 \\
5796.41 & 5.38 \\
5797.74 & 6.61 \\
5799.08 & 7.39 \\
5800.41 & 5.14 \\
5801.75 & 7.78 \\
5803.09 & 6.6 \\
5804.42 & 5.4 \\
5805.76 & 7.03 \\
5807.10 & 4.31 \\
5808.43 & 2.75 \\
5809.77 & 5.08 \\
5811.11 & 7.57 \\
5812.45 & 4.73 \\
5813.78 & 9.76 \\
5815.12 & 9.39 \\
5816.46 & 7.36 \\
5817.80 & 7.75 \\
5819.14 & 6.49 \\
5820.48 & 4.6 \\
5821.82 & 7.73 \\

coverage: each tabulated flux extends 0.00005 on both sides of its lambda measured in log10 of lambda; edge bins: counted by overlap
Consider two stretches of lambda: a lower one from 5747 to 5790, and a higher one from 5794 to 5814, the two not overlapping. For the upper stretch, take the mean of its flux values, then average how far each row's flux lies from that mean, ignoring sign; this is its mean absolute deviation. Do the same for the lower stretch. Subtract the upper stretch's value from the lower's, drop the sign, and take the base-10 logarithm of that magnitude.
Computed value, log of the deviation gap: -0.1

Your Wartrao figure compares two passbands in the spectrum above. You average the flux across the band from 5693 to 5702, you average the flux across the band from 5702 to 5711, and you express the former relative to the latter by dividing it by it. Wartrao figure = 1.04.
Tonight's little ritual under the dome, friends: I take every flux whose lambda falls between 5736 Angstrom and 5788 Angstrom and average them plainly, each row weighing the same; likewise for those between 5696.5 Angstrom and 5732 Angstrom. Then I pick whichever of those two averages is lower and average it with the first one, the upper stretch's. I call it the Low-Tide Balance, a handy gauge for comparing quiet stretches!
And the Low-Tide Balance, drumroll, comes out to 6.69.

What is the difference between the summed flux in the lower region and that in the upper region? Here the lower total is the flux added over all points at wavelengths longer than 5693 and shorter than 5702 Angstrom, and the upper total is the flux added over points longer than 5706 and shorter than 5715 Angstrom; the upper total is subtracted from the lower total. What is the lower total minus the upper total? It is 4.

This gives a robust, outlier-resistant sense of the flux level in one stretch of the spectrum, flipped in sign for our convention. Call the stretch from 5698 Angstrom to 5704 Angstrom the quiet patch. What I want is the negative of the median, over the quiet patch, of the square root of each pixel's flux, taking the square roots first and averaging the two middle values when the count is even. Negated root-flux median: -2.70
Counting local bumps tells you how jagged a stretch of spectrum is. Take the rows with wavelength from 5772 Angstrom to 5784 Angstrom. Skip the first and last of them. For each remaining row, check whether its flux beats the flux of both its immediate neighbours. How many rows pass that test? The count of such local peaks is 2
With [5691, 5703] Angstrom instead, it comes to 3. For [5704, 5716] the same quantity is 1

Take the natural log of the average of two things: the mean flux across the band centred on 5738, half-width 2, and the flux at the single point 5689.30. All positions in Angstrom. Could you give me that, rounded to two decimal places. 1.89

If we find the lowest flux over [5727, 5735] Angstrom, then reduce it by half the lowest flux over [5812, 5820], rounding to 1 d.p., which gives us 4.9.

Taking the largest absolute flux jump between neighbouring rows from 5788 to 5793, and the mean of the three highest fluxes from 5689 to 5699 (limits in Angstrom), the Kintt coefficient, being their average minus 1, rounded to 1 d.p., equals 3.4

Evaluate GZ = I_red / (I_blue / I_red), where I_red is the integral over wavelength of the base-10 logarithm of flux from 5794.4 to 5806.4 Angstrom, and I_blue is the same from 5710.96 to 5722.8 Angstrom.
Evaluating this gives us 9.0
